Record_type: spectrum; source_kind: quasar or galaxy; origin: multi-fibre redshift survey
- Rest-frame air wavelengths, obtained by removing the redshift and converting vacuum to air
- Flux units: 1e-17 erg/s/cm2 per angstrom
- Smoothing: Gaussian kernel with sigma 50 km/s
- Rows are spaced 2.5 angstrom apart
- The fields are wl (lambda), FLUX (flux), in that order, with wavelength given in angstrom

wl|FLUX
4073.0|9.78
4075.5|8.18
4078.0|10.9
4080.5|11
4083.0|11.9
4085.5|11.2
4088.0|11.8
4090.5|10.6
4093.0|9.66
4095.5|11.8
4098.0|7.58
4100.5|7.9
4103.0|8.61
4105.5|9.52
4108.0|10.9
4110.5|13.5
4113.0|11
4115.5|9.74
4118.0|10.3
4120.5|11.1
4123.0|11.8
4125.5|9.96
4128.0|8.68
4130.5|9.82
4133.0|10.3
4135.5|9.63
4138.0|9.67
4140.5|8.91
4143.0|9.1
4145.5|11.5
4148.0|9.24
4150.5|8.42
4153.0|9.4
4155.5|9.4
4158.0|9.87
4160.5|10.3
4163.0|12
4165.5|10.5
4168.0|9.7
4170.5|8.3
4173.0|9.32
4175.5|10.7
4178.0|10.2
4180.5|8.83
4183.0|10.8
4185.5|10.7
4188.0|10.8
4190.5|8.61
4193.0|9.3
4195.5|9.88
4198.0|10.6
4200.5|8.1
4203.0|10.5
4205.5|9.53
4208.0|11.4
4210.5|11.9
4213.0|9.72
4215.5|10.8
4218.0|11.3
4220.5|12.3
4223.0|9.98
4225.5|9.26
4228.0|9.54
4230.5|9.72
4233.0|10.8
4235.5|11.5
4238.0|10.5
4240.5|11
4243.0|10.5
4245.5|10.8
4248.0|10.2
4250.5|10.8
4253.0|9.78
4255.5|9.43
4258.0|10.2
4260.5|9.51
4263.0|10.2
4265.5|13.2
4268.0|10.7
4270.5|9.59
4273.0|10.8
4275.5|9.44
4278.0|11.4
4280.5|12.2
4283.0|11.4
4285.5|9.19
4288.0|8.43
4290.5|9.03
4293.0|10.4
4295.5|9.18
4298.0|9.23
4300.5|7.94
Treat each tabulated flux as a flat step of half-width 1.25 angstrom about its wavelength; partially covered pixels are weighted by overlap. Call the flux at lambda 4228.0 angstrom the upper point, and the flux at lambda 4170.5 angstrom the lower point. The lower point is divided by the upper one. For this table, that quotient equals 0.87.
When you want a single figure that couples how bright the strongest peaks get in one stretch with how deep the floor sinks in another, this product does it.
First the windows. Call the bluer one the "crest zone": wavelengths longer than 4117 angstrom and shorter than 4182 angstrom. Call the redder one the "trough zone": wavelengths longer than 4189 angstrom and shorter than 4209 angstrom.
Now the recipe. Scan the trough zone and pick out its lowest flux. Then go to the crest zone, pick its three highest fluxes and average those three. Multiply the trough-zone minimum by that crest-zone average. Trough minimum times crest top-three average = 95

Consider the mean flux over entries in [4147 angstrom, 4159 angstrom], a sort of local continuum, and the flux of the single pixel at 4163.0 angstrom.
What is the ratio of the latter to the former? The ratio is 1.30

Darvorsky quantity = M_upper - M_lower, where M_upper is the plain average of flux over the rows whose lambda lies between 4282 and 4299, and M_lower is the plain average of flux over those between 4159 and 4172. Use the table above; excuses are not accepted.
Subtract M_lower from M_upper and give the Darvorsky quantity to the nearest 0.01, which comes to -0.61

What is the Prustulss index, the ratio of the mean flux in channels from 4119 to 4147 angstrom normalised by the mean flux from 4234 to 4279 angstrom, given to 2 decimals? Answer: 0.95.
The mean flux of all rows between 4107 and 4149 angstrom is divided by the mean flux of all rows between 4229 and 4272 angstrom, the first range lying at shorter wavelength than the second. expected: 0.98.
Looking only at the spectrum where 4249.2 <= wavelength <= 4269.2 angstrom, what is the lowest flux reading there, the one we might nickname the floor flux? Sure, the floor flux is 9.43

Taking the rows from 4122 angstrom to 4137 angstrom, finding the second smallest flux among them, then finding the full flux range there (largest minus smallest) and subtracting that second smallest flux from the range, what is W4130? -6.5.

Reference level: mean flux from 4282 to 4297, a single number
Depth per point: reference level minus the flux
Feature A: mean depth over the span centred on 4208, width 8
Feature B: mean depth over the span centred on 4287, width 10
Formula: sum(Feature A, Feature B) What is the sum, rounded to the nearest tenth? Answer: -1.2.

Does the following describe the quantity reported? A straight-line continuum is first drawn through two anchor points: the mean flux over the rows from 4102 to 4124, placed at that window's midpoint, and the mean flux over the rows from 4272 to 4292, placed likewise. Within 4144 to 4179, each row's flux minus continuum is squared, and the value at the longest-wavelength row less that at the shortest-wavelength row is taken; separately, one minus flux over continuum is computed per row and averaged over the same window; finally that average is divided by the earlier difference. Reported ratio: -0.10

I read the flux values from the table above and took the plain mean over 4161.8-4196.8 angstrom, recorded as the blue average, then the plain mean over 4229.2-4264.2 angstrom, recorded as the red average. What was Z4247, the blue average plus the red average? 20.3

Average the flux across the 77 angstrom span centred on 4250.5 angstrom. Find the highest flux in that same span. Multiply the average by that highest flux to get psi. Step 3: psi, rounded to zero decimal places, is 138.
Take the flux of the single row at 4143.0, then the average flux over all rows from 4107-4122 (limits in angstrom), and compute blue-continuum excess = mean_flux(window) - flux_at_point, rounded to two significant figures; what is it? 2.0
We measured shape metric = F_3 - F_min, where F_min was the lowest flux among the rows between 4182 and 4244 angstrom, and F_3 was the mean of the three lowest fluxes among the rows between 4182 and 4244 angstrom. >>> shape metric 0.6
